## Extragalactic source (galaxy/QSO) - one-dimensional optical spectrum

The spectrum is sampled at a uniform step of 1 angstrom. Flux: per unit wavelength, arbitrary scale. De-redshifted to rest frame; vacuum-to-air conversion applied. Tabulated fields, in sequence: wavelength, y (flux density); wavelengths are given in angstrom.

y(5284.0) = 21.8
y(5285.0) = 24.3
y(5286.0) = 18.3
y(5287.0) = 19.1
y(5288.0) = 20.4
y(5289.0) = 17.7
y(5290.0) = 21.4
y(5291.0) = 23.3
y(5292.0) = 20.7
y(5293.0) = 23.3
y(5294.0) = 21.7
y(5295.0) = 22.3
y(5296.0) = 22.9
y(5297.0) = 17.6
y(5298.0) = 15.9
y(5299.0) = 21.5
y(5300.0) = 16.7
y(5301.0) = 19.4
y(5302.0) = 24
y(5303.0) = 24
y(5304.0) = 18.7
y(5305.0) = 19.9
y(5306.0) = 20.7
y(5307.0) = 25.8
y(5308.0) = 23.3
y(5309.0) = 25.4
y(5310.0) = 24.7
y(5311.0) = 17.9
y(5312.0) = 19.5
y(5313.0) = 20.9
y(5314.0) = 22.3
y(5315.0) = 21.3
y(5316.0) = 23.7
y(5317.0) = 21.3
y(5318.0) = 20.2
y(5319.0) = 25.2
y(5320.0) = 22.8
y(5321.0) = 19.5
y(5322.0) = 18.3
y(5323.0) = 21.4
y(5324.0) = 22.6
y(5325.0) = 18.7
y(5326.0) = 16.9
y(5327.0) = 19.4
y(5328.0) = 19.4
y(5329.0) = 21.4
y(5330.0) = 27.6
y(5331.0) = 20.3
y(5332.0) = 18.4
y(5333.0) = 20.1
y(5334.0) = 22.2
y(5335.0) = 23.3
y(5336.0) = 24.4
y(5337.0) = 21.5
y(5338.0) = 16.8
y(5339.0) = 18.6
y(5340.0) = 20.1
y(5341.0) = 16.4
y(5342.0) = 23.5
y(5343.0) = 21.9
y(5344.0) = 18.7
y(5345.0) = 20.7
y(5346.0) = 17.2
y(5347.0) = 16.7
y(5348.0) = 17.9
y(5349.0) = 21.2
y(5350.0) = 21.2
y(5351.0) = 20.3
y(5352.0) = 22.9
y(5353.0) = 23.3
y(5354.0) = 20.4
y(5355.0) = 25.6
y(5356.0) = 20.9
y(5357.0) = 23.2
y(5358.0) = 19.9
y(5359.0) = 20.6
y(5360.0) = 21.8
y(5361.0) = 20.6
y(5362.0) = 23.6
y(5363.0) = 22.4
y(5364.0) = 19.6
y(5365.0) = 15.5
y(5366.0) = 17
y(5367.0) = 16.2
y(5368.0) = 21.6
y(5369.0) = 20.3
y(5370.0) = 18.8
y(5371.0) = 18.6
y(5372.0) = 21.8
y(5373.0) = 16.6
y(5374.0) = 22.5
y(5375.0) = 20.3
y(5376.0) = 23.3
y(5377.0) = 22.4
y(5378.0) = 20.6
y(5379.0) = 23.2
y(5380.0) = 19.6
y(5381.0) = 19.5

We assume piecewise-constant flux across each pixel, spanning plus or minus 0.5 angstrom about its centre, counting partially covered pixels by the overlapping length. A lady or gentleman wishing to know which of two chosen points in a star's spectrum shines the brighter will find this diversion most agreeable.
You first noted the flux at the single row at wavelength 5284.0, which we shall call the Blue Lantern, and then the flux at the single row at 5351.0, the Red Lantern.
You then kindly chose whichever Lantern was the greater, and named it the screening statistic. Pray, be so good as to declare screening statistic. 21.8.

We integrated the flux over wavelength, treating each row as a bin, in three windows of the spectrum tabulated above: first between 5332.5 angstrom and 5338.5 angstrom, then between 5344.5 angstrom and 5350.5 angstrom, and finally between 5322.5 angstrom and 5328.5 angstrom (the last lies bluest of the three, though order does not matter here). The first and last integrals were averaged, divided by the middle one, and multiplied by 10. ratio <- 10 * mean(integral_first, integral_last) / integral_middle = 10.7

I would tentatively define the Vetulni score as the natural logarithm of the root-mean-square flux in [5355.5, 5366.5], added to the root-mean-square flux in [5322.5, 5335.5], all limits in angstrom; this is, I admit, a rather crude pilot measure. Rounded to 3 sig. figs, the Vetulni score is 24.1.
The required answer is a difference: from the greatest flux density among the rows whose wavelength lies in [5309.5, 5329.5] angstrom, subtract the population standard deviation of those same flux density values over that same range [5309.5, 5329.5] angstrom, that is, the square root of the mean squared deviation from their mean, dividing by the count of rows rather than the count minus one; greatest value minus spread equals 23.0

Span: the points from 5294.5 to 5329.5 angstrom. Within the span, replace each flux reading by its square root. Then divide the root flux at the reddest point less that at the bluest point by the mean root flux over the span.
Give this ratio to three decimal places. -0.021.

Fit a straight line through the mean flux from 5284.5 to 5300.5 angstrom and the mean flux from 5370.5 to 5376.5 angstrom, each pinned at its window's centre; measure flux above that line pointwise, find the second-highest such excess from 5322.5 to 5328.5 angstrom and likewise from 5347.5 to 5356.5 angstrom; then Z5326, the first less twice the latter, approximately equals -4.7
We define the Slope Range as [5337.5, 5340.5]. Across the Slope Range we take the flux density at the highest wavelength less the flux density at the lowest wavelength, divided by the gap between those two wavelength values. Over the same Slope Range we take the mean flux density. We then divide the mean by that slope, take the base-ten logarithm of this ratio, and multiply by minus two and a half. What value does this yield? -2.6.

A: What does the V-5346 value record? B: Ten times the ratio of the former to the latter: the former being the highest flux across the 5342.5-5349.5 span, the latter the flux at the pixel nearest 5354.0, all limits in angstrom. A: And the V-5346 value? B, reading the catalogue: 10.7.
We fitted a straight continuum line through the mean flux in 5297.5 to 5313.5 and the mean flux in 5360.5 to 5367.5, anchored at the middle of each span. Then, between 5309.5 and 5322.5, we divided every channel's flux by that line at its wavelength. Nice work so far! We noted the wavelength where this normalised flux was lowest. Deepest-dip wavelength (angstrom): 5311.0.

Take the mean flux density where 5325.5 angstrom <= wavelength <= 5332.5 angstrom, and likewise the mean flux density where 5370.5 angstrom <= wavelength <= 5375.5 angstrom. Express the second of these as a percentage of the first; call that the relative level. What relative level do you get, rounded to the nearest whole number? 97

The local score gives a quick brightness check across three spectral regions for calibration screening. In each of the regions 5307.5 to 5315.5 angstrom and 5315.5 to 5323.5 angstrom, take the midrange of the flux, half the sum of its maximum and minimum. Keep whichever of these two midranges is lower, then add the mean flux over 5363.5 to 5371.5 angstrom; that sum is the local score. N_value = 40.1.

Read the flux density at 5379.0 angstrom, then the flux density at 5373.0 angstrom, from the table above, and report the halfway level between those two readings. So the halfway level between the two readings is 19.9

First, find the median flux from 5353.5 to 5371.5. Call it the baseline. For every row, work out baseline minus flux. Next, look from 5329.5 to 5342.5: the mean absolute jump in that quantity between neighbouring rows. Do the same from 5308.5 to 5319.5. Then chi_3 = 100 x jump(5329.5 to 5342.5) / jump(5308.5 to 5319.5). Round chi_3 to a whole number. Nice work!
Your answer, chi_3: 129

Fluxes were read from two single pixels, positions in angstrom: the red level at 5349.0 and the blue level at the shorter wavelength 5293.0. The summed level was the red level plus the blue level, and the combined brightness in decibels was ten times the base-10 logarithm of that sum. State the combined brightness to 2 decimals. 16.48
